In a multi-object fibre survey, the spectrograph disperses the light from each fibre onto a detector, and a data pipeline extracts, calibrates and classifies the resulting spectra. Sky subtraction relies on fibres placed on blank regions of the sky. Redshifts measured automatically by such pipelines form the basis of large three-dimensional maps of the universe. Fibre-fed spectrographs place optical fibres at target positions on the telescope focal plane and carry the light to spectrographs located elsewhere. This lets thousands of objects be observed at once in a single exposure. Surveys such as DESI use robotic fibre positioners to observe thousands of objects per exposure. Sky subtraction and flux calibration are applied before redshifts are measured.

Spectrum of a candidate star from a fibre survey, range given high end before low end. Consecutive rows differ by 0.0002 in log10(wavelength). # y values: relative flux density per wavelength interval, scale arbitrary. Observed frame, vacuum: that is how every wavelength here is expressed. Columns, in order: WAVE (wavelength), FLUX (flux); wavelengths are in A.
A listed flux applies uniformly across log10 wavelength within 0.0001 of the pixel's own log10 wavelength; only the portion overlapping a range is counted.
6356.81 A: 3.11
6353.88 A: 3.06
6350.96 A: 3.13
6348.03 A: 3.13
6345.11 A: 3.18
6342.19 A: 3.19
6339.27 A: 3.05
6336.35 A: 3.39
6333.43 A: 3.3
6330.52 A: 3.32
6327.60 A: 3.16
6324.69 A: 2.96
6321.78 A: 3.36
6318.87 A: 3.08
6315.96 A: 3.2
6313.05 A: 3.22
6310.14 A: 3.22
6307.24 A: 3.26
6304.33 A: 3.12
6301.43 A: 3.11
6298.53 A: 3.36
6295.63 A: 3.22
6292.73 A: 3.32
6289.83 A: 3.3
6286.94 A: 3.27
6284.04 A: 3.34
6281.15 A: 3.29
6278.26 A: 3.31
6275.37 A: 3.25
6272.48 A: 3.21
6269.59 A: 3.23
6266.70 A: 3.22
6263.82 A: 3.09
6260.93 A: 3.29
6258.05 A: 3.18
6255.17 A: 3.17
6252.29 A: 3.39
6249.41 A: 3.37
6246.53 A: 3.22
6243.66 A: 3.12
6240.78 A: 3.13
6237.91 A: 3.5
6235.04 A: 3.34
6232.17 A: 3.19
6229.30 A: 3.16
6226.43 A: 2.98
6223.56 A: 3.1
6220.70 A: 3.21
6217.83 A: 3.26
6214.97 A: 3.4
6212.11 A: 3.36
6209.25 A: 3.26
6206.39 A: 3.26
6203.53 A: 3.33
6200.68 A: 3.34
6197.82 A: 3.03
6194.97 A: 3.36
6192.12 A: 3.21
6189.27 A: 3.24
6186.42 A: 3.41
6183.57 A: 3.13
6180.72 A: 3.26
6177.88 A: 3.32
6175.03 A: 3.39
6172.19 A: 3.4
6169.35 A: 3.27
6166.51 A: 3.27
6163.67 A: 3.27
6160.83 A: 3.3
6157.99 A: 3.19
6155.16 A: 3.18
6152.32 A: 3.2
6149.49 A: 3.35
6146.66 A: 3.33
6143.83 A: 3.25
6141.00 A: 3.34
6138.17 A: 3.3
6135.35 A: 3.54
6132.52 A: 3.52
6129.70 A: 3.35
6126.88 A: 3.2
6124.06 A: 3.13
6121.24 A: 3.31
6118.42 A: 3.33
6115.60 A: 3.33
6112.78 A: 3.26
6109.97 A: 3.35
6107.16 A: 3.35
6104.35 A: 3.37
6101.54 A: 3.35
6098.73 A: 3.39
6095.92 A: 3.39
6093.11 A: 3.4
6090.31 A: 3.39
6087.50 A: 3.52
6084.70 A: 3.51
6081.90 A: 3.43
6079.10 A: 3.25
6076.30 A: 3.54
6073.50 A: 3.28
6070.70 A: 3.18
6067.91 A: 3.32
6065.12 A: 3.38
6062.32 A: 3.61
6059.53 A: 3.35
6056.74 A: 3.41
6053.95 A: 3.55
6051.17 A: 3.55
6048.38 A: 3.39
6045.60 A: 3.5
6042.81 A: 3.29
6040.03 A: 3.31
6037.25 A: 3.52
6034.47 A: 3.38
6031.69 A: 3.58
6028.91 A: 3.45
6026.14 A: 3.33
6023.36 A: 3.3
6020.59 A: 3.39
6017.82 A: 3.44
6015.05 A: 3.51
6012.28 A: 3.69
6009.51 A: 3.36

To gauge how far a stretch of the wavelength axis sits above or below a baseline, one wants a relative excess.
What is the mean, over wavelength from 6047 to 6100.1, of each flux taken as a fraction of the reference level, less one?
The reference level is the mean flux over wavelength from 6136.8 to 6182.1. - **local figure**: 0.04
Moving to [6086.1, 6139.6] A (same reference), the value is 0.02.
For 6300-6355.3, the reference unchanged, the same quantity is -0.03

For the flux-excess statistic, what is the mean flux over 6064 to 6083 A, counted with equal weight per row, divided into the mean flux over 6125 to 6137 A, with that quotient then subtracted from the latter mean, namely 2.38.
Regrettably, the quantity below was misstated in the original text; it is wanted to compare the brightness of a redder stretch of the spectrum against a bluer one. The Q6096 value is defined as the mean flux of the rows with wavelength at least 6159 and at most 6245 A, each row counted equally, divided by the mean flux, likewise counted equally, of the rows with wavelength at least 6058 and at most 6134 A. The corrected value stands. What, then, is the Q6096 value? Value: 0.969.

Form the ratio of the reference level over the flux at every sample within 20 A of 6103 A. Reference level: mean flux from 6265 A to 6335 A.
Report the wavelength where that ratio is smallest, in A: 6087.50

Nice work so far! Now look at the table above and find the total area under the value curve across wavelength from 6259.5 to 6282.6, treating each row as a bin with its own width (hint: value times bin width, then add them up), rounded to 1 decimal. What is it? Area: 74.8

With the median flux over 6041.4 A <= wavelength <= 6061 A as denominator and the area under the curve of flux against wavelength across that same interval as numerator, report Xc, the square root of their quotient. 4.4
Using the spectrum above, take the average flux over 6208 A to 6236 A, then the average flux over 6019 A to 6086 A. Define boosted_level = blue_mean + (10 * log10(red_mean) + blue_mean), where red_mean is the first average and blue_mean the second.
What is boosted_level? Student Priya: 11.9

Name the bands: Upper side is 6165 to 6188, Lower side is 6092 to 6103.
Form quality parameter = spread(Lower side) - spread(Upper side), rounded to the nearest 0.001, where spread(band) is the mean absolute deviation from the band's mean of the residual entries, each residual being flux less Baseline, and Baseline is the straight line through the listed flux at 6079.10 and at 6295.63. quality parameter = -0.058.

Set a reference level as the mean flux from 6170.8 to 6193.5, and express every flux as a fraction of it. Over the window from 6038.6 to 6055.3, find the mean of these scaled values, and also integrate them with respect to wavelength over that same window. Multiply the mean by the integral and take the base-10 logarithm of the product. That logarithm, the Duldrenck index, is 1.258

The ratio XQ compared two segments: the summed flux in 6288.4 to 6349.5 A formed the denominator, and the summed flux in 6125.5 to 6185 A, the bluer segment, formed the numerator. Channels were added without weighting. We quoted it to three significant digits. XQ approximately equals 1.03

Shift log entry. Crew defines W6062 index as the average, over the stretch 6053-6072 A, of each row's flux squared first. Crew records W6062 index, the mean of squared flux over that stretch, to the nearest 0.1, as 11.6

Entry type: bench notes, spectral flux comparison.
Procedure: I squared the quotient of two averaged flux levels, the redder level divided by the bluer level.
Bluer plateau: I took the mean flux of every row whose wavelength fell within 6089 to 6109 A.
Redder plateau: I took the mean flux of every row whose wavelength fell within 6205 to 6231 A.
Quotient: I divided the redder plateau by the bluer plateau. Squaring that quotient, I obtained 0.91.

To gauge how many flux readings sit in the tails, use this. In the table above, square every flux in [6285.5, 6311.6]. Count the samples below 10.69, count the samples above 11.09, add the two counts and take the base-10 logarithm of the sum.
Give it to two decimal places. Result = 0.78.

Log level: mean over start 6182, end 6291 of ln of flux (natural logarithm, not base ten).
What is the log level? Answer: 1.18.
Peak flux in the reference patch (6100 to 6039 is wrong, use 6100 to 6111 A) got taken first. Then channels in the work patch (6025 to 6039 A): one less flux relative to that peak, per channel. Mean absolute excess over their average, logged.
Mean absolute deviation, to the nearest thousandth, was 0.023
